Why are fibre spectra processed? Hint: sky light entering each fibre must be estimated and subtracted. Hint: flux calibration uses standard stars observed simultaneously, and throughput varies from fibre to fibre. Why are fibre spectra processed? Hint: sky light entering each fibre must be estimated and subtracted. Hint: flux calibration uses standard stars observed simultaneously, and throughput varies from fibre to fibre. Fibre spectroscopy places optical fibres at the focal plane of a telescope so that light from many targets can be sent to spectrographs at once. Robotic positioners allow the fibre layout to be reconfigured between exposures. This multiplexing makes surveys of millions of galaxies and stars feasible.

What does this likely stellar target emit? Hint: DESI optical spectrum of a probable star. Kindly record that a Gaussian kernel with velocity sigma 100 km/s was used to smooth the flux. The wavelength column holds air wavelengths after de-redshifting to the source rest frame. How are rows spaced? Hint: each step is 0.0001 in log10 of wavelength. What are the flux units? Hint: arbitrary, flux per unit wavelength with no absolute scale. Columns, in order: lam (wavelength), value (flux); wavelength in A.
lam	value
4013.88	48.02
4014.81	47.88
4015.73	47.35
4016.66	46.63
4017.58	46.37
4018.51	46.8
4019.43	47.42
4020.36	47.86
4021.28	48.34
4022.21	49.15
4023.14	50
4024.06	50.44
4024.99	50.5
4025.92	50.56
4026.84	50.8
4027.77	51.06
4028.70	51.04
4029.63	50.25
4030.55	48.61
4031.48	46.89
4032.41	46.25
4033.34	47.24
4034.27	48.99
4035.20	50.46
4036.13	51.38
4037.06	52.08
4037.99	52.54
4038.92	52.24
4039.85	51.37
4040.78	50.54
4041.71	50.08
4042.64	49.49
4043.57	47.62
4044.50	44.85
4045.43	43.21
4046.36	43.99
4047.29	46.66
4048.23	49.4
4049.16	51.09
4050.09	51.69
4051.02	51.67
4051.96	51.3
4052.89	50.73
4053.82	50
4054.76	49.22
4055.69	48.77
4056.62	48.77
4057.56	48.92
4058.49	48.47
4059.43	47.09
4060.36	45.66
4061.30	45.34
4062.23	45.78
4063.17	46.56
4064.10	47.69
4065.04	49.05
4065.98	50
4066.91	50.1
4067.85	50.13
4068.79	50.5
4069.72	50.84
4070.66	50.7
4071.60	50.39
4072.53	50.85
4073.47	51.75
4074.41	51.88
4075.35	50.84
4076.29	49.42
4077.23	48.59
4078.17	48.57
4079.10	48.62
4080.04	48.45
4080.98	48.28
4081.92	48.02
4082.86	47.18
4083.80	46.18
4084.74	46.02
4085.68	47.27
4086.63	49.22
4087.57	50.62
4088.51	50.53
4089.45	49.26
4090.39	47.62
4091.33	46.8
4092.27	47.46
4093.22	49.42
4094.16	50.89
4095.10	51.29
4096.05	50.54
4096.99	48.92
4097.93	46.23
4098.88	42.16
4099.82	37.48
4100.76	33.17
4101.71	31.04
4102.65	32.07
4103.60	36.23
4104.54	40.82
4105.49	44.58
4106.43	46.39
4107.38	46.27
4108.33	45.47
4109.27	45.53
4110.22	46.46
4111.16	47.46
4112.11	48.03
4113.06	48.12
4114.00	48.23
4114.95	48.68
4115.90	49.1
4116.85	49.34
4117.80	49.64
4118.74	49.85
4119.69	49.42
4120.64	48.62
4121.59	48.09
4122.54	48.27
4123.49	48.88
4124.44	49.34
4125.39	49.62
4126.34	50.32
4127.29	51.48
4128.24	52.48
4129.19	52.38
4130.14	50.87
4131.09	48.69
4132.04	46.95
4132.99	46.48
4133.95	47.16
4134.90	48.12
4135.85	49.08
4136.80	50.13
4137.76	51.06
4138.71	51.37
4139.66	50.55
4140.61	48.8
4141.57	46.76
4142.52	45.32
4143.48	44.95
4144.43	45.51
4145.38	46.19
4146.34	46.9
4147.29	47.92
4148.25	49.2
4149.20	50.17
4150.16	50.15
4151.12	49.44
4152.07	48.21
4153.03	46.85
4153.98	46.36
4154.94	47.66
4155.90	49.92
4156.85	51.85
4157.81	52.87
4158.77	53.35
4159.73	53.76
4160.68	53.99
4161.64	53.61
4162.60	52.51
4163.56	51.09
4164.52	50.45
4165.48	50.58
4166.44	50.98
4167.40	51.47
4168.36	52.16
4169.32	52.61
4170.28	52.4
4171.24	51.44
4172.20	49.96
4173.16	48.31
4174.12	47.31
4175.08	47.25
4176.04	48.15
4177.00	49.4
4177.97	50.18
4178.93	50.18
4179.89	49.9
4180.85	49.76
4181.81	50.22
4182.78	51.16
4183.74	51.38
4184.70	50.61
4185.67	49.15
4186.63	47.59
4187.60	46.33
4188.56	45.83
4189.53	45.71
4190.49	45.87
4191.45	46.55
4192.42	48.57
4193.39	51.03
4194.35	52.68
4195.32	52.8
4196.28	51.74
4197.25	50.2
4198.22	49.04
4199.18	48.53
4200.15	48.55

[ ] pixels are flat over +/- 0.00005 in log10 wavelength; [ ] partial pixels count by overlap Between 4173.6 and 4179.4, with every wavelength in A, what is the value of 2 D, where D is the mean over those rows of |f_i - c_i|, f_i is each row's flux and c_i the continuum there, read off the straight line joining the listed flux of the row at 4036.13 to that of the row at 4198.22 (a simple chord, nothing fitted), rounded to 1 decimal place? 2.4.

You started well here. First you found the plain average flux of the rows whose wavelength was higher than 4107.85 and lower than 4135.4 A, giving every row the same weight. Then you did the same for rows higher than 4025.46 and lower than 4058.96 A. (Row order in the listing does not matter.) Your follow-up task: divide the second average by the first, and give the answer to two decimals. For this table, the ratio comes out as 1.01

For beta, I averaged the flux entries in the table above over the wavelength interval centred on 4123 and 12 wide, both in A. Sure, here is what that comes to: 49.7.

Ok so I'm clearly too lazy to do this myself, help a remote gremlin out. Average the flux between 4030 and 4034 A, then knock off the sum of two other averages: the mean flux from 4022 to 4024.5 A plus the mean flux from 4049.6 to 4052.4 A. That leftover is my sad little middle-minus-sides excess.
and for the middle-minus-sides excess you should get -54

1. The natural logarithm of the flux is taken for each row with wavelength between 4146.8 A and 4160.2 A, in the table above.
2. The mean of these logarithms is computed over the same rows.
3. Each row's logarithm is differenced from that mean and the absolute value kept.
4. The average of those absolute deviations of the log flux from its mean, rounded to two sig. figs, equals 0.038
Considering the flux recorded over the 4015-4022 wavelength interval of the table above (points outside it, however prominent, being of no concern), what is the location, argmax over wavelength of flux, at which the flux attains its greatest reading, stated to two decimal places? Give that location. 4021.28 A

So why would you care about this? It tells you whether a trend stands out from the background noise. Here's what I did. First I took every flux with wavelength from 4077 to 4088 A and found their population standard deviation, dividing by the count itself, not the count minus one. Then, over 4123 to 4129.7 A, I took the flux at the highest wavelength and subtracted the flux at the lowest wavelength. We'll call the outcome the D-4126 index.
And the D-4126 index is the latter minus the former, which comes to 2.3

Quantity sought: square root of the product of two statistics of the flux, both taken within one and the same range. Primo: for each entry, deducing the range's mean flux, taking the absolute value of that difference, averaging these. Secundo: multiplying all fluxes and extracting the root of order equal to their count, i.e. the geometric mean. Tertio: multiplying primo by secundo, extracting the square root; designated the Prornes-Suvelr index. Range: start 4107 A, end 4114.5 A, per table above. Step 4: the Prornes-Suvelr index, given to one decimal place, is 6.9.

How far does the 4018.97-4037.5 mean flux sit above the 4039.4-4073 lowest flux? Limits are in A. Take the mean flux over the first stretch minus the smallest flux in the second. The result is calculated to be 6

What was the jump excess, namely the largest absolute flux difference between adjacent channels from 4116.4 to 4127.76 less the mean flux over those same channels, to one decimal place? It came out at -48.2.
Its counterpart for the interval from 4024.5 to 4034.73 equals -47.5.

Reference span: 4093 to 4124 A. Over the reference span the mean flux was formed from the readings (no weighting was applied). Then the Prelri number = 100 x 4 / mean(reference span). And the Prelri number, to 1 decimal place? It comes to 8.8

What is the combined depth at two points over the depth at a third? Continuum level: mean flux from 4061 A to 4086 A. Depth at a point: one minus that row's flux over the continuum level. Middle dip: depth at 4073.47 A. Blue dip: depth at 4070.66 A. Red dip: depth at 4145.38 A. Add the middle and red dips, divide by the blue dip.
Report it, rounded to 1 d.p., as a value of 0.1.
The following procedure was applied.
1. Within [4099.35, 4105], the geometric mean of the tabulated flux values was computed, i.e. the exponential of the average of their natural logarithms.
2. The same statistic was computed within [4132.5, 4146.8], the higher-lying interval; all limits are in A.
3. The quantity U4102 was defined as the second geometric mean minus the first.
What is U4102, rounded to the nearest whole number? 13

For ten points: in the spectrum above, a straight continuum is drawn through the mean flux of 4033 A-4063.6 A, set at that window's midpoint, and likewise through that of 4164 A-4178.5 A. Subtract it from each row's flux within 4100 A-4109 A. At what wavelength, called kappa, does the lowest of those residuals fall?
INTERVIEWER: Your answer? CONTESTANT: 4101.71 A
